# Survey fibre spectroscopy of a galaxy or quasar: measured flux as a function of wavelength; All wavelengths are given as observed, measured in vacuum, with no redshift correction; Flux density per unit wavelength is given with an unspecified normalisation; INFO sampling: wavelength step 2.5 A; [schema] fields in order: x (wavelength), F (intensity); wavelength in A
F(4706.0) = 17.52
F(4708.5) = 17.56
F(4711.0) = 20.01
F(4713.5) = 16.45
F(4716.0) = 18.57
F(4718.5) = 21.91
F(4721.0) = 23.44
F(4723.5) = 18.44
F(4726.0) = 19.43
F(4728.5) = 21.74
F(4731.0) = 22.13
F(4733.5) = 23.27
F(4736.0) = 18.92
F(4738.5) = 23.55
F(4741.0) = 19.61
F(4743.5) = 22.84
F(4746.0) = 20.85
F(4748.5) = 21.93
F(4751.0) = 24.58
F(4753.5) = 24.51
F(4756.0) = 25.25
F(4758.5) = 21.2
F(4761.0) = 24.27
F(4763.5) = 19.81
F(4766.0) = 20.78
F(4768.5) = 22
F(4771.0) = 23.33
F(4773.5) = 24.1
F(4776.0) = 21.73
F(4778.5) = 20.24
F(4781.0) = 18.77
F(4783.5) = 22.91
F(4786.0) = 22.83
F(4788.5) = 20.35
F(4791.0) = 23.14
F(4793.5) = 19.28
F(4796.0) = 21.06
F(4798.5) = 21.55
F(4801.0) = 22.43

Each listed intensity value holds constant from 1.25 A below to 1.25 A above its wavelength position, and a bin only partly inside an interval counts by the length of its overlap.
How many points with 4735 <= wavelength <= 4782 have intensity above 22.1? 8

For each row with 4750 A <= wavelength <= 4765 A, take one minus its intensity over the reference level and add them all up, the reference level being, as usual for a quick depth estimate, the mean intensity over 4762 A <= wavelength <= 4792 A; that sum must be -0.44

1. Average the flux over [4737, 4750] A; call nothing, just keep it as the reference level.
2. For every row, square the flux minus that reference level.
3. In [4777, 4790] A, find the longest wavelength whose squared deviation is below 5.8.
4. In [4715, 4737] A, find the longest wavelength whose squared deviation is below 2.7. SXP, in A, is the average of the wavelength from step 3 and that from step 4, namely 4761.0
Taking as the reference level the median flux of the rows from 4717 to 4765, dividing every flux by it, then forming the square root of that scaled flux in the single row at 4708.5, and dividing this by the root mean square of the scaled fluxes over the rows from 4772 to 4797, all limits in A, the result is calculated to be 0.91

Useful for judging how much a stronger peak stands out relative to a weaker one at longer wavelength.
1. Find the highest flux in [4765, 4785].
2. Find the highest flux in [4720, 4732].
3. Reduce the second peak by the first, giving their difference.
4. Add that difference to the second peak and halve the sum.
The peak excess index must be 11.4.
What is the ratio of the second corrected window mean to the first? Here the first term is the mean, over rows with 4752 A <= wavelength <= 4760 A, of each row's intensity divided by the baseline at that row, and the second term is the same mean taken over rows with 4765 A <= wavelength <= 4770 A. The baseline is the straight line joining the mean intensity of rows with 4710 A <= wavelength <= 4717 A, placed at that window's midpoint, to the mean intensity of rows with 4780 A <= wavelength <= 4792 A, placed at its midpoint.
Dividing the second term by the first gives 0.88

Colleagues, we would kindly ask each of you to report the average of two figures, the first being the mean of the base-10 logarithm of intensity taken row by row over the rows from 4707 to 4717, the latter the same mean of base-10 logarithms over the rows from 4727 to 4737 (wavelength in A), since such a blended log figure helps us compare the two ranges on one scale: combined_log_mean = 1.29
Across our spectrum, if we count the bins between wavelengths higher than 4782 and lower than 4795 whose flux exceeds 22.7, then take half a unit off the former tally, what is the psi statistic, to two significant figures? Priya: 2.5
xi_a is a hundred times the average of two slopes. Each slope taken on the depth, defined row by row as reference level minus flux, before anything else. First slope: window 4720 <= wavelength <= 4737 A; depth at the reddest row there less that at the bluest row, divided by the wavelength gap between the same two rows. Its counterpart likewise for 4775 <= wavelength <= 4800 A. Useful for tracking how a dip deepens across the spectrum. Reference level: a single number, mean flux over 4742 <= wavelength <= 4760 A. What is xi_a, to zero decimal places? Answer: 15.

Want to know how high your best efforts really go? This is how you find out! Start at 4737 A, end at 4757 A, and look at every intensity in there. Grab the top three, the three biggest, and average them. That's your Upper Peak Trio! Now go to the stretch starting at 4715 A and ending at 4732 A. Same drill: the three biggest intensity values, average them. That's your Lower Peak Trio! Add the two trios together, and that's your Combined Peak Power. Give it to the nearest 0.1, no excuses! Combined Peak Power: 47.3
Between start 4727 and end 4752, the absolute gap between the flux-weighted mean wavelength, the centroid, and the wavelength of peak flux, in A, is 11.1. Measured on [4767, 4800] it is 9.8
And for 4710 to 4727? 2.4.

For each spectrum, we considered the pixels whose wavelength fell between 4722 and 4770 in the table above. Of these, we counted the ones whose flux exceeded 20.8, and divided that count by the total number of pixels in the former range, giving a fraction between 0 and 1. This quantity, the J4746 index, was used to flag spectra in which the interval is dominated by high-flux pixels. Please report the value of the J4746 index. 0.68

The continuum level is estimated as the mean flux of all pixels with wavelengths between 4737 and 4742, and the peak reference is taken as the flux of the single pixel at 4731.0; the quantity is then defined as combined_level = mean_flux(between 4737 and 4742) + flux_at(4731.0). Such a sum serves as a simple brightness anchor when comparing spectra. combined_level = 43.7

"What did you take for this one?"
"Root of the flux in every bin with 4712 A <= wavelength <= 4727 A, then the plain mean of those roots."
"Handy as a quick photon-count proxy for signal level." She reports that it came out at 4.43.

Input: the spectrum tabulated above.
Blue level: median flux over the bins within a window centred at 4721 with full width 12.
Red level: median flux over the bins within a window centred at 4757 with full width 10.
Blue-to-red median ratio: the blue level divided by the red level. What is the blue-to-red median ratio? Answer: 0.80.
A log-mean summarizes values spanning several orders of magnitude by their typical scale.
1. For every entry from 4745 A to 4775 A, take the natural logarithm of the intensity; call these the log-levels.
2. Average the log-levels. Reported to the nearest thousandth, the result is 3.120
